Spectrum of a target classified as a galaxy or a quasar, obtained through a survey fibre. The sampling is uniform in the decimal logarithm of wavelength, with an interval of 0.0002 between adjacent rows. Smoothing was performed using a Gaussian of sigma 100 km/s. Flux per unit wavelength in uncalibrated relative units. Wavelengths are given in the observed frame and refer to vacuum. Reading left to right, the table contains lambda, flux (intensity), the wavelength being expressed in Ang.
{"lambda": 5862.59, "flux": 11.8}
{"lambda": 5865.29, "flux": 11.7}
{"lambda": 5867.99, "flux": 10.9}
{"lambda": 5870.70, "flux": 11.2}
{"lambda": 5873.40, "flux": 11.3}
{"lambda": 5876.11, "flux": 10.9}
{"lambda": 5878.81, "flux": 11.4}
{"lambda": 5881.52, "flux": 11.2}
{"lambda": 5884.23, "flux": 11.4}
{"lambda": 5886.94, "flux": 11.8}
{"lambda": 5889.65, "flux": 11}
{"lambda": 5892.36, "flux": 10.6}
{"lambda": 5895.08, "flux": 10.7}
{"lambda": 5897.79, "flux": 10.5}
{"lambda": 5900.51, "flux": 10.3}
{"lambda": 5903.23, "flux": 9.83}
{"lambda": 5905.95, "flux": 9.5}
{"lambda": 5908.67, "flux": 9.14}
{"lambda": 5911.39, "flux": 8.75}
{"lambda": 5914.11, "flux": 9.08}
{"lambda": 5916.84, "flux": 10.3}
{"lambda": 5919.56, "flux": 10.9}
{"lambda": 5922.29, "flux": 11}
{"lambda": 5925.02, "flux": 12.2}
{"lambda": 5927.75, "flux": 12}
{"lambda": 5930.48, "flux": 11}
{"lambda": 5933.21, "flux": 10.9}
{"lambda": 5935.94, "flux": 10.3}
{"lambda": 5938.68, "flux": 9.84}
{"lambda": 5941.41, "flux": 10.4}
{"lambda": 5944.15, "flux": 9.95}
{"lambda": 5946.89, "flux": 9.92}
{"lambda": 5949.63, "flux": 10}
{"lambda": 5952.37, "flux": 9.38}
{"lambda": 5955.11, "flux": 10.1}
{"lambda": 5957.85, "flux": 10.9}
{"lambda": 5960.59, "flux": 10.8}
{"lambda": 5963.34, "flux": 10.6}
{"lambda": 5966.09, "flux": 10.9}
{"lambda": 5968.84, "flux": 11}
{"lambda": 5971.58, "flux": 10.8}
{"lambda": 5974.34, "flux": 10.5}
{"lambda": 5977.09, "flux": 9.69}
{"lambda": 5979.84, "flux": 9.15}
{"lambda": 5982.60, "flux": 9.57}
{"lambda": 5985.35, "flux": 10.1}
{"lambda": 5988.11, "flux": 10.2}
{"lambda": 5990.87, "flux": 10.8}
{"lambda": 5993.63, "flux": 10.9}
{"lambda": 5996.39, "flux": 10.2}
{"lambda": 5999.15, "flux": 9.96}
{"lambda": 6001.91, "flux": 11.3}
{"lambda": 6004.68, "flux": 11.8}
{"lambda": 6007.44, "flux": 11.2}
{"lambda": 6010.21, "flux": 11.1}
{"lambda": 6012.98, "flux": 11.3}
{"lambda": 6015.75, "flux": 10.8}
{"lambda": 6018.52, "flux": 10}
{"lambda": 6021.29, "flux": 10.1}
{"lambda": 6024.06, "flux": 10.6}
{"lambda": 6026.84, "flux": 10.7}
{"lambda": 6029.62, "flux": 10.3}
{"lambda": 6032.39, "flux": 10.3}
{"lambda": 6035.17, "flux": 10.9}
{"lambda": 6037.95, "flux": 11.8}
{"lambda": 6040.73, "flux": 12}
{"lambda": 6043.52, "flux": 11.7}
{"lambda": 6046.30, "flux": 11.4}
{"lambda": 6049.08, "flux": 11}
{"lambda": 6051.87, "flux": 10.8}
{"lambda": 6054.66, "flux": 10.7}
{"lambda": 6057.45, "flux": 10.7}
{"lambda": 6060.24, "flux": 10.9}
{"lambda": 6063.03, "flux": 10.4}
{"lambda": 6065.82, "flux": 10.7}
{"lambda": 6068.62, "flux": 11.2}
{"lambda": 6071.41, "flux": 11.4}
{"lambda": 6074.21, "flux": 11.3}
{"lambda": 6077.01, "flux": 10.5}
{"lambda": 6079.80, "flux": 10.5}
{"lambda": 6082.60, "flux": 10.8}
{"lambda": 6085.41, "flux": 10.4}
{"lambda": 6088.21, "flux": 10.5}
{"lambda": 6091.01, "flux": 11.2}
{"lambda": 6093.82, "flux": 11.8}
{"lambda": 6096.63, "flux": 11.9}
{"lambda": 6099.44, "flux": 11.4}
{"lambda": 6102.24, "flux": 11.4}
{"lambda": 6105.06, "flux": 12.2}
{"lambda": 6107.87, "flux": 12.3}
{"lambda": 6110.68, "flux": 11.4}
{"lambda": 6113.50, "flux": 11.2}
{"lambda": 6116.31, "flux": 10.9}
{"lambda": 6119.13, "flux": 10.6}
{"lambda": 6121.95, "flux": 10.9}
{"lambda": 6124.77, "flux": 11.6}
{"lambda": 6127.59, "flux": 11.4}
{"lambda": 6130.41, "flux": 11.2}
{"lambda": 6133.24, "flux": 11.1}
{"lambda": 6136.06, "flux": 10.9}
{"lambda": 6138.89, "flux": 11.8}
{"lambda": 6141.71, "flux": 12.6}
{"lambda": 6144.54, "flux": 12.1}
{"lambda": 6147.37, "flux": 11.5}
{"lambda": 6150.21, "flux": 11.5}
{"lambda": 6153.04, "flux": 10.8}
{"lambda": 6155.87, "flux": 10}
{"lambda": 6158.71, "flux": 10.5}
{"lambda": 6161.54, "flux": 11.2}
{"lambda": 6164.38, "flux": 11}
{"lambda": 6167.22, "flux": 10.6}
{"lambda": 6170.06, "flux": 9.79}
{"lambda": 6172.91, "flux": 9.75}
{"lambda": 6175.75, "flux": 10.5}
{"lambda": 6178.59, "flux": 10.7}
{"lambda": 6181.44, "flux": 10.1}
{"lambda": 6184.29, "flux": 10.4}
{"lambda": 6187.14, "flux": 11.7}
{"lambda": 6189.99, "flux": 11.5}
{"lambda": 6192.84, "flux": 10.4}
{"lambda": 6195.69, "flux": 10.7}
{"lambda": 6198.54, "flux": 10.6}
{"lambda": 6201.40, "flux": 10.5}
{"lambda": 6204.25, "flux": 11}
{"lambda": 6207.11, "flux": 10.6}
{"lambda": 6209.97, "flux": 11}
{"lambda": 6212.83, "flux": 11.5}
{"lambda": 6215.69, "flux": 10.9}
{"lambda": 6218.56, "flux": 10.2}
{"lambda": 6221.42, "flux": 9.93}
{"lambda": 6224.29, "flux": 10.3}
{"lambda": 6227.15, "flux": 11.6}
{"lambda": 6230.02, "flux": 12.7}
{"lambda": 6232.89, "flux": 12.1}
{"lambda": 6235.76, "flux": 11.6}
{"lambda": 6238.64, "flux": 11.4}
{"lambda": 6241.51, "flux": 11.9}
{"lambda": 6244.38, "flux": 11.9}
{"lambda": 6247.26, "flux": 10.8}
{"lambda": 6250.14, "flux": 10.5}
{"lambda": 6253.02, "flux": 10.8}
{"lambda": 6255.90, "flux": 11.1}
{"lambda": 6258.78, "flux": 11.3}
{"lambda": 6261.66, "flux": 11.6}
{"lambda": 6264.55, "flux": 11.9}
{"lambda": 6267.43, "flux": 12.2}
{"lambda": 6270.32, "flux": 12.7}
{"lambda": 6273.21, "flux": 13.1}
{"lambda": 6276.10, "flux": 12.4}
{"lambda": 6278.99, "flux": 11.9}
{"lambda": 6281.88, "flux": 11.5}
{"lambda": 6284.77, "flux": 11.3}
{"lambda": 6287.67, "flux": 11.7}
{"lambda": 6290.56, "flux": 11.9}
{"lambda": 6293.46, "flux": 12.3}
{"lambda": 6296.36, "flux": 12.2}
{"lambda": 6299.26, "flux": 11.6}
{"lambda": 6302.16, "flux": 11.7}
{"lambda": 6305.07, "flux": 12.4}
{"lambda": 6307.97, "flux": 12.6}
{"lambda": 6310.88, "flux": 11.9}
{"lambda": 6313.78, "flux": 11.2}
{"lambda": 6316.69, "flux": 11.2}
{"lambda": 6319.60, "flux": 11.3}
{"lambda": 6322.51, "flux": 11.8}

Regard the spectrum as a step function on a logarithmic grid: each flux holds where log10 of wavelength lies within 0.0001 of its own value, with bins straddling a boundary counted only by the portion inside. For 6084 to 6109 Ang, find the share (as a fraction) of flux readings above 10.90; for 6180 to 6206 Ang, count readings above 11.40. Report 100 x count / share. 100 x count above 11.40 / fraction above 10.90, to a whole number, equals 257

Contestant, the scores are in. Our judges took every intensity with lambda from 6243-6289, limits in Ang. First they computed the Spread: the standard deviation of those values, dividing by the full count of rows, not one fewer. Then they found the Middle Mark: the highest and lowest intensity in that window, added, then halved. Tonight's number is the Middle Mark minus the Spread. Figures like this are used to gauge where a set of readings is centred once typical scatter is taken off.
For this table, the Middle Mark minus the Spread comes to 11.1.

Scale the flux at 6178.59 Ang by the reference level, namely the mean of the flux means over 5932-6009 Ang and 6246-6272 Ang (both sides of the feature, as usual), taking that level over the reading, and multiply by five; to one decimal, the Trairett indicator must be 5.1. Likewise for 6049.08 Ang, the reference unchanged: 5.0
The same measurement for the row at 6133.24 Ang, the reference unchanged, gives 4.9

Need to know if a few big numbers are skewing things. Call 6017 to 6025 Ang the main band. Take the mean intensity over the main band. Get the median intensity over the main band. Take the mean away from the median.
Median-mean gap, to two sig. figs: -0.13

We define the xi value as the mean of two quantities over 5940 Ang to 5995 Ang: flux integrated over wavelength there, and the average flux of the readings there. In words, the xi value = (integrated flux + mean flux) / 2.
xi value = 288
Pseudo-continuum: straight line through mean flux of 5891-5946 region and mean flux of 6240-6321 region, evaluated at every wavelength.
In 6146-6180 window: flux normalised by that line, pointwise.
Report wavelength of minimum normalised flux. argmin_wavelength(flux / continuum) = 6172.91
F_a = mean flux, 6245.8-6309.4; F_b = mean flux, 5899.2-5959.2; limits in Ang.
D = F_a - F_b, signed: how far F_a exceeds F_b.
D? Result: 1.54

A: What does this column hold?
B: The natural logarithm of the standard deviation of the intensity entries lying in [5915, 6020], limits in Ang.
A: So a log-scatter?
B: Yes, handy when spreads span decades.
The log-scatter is -0.4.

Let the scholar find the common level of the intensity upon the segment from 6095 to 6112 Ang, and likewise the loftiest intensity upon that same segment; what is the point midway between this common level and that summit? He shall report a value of 12.0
